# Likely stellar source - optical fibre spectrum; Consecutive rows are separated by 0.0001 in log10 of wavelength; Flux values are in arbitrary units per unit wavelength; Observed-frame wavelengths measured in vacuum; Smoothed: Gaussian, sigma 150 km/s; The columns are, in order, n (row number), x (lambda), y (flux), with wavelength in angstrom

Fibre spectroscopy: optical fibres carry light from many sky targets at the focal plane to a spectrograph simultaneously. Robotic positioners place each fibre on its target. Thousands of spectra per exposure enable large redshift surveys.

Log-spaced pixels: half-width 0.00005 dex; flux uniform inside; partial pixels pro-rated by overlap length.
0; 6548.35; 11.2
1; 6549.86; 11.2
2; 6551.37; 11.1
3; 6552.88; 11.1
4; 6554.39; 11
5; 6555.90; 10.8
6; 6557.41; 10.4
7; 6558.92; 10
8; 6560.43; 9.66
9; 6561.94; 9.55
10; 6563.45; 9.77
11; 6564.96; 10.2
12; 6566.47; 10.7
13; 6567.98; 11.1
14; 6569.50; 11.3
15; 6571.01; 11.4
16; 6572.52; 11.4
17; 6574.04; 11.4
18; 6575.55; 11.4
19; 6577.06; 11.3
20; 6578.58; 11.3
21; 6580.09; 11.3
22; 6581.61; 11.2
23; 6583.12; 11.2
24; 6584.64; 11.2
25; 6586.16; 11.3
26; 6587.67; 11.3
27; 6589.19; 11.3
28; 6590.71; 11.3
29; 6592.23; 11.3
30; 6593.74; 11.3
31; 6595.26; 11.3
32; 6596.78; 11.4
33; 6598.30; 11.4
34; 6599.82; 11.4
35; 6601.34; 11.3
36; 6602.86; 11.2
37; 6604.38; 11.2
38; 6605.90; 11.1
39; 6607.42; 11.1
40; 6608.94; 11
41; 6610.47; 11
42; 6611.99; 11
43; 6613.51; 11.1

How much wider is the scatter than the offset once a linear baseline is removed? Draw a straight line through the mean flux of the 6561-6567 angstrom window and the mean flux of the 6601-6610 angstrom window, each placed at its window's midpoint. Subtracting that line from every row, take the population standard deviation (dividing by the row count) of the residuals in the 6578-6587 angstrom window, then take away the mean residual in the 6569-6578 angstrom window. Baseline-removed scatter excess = -1.0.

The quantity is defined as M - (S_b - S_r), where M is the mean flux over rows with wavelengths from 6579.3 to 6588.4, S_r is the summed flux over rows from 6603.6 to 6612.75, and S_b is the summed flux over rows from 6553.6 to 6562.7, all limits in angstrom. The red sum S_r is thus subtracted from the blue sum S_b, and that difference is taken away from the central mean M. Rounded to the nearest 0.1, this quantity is 16.2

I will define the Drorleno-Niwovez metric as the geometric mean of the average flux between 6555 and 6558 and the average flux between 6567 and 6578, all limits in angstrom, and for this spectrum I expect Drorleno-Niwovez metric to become 10.96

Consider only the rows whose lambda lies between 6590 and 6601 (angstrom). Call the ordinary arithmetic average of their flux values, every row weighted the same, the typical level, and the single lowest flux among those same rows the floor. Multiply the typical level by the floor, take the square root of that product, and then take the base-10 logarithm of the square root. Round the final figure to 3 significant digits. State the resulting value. 1.05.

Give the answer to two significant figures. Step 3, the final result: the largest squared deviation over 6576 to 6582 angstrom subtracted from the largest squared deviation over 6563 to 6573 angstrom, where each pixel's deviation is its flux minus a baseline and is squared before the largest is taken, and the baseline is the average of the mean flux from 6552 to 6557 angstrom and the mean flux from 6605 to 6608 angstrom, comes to 1.5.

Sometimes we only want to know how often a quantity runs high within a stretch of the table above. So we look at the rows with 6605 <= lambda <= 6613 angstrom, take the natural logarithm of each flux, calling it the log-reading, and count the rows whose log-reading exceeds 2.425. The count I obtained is 0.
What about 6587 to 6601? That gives 3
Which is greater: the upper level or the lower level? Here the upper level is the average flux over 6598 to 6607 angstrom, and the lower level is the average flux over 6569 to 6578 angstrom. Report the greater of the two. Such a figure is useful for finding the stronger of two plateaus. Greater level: 11.37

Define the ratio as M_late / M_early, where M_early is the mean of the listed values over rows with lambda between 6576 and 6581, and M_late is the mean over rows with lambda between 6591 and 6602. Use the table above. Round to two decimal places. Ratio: 1.00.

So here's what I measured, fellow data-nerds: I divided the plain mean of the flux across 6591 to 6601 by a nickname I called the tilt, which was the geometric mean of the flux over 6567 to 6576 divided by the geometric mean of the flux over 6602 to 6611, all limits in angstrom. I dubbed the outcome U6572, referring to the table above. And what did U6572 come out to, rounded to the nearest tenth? 11.1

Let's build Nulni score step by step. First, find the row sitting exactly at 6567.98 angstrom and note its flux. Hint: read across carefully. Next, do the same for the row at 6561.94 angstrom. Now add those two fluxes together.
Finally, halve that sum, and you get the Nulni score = 10.3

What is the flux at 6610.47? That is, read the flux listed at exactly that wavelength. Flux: 11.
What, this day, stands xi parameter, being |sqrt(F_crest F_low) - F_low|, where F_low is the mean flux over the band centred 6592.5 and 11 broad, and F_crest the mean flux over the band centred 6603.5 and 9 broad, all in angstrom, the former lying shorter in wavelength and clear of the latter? 0.05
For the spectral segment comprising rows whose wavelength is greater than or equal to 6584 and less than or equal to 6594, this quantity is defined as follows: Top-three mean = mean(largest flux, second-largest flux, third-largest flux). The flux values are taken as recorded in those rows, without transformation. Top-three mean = 11.3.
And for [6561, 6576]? 11.4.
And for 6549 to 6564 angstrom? 11.1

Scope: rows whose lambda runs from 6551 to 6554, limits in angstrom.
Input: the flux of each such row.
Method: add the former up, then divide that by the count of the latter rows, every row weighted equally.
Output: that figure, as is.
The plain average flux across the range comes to 11.1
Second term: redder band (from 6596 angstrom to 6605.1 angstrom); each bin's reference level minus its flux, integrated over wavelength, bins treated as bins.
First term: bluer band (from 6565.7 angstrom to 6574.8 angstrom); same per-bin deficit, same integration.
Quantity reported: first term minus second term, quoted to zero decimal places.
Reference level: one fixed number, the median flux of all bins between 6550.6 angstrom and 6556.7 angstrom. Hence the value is 1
